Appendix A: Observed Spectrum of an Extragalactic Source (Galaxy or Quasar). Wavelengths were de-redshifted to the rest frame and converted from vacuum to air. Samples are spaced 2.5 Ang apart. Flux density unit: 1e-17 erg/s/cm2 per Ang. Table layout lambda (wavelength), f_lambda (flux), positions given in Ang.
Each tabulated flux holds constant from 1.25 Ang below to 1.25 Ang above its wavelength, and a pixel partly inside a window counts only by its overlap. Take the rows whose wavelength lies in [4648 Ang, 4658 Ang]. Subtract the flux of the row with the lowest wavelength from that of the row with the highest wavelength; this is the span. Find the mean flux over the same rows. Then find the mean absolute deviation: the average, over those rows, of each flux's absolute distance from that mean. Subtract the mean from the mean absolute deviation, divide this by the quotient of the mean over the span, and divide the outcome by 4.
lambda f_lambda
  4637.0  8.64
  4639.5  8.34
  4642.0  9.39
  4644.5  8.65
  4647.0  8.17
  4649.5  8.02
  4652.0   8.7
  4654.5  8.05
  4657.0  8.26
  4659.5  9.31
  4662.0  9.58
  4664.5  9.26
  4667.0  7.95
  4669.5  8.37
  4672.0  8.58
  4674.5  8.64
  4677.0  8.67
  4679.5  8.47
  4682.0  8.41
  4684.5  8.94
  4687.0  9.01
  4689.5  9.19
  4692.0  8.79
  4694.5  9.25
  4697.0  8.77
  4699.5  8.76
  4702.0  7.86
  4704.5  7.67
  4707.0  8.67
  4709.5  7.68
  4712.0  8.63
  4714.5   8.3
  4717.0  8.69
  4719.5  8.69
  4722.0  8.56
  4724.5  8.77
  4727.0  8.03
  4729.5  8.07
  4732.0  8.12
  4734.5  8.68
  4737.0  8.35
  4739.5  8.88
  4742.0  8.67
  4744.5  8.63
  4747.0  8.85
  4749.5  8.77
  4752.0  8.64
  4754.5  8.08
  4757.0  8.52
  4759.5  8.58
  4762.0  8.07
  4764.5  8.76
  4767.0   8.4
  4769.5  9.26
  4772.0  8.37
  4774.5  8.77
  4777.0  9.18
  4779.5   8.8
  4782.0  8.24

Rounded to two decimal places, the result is -0.06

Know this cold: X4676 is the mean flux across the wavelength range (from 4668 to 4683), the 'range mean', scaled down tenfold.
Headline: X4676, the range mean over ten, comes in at 0.852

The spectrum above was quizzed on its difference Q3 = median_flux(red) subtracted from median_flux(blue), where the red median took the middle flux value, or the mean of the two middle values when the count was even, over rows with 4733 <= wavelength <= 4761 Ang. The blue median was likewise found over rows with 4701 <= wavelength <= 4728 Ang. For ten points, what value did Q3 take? -0.080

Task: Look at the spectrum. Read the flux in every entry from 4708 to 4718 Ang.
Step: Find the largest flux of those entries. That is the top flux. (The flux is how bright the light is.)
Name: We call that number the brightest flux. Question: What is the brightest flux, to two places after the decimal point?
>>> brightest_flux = 8.69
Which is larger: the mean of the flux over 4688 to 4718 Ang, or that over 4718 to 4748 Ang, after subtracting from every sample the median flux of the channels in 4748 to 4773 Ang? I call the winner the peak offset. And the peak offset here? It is -0.03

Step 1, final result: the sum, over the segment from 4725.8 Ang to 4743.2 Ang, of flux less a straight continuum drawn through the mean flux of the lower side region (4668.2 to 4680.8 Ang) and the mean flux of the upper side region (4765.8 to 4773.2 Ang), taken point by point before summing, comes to -1.6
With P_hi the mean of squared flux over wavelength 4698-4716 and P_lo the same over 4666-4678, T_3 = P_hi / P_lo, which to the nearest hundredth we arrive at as 0.95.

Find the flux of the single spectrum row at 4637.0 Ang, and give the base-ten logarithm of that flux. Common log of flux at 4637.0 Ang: 0.937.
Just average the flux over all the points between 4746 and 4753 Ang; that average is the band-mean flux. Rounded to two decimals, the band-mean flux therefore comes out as 8.75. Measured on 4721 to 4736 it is 8.37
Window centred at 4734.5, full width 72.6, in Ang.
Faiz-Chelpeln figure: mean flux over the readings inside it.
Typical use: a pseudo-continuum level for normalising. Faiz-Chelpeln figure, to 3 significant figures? 8.47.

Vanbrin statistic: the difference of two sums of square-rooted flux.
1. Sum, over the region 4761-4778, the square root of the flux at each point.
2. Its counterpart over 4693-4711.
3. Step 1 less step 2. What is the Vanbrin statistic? 0.37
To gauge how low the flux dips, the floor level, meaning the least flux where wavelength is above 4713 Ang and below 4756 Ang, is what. 8.03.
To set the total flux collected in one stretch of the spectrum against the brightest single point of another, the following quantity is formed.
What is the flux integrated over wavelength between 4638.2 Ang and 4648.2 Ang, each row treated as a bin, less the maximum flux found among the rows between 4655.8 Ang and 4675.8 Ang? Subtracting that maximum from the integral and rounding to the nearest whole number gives 77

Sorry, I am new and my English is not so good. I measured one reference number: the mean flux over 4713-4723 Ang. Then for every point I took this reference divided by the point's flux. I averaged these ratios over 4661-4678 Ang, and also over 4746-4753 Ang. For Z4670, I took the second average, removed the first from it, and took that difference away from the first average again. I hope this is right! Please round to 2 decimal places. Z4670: 0.99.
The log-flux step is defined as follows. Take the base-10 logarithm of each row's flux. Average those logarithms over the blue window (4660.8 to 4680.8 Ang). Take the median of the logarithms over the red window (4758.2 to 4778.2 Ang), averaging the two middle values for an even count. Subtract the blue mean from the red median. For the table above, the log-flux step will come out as 0.000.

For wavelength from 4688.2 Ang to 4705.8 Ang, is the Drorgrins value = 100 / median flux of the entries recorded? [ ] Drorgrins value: 11.4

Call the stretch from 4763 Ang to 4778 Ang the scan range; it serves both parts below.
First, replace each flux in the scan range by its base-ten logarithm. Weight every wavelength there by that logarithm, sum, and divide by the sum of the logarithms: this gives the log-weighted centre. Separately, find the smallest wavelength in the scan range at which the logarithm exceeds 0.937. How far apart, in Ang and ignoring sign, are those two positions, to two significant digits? 6.3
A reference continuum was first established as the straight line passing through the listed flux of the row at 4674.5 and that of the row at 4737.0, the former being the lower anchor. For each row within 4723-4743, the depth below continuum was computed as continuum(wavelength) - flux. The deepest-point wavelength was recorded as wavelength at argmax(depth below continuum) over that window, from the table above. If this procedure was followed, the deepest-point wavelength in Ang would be 4727.0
